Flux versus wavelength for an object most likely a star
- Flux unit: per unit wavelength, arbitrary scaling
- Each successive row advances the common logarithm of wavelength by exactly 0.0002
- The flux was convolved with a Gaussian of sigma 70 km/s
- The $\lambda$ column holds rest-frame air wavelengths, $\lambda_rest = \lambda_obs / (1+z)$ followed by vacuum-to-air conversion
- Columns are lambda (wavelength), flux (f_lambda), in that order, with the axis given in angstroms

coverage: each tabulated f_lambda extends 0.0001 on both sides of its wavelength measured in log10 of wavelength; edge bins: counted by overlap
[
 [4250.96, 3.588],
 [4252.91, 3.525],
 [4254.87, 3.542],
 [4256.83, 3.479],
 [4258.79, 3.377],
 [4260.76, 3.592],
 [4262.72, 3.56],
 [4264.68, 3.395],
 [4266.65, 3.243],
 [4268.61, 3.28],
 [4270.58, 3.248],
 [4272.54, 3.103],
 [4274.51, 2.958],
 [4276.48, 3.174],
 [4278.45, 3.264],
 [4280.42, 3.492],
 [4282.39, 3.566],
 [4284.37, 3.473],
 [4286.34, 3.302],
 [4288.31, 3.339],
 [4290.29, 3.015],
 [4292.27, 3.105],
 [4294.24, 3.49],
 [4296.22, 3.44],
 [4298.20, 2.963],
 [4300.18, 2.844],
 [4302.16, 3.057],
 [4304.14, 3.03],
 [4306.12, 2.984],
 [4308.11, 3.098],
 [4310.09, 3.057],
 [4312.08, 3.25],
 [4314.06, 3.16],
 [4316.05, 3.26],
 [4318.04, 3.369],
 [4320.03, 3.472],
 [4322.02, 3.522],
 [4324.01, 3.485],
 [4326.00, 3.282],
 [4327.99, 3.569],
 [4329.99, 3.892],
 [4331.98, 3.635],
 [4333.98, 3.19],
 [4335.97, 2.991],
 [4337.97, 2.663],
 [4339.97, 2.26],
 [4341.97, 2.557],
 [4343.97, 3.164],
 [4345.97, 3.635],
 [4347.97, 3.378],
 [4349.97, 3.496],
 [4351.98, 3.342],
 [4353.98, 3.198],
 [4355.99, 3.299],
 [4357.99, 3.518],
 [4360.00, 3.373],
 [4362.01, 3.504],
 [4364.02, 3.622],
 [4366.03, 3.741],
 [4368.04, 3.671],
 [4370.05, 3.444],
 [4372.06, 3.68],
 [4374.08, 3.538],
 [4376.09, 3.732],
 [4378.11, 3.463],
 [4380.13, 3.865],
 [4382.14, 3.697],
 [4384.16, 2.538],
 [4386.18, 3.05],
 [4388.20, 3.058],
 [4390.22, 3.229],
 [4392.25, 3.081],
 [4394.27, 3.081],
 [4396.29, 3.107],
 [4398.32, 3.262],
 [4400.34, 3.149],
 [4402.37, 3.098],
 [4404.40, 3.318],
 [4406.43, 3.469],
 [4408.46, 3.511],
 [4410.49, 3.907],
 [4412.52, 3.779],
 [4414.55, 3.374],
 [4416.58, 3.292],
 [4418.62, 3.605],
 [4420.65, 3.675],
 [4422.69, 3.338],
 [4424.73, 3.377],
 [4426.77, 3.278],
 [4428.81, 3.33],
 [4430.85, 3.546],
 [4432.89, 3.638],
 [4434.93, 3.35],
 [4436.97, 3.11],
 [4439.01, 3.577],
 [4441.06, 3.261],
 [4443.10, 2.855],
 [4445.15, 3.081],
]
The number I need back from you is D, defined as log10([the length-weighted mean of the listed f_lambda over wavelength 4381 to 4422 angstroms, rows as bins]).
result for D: 0.521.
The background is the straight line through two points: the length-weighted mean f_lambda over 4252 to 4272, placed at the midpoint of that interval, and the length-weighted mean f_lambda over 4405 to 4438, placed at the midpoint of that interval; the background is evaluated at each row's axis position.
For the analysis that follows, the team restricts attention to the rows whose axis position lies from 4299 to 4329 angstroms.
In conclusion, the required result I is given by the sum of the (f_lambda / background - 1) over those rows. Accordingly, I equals -0.90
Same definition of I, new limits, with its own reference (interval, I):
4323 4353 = -0.90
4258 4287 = -0.37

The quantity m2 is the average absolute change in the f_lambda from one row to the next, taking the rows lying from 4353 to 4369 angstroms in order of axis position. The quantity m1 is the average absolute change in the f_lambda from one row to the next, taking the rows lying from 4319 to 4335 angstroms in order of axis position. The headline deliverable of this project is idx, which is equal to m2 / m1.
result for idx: 0.56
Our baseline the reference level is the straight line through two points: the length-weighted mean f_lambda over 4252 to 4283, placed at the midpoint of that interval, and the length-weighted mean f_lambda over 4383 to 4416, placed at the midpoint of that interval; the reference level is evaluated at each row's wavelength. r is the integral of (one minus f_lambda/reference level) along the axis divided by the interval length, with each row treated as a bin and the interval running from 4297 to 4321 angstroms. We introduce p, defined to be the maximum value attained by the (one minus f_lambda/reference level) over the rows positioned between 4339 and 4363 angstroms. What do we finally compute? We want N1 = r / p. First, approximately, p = 0.315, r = 0.06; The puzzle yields 0.19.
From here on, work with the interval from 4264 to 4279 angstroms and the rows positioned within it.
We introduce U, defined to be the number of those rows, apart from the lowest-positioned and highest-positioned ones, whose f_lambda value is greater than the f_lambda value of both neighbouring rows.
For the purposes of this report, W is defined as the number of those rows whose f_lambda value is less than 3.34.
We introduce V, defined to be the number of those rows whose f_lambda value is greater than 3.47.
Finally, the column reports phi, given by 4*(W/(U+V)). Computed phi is 28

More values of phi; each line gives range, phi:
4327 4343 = 5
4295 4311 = 14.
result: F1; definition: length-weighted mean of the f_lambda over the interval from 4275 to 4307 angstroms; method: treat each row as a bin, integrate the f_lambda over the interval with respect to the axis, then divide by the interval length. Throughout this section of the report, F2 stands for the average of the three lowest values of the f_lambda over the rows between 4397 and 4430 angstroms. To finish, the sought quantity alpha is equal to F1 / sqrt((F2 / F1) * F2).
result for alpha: 1.82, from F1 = 3.22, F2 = 3.17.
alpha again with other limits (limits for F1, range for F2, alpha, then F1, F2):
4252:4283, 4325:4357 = 2.47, 3.36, 2.49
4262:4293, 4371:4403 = 2.06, 3.28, 2.88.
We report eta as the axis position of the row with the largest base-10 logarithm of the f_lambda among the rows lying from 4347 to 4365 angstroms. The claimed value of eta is 4364.02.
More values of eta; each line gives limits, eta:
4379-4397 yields 4380.13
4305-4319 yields 4318.04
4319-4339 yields 4329.99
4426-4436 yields 4432.89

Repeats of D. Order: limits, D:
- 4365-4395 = 0.531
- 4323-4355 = 0.510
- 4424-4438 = 0.529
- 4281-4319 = 0.506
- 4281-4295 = 0.522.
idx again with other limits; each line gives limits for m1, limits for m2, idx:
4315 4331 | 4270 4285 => 0.89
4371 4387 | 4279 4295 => 0.41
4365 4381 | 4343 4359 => 0.95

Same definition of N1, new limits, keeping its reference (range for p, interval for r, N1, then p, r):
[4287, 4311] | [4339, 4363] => 0.13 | 0.147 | 0.02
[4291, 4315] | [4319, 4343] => 0.21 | 0.147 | 0.03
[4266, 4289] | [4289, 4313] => 0.56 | 0.118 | 0.07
